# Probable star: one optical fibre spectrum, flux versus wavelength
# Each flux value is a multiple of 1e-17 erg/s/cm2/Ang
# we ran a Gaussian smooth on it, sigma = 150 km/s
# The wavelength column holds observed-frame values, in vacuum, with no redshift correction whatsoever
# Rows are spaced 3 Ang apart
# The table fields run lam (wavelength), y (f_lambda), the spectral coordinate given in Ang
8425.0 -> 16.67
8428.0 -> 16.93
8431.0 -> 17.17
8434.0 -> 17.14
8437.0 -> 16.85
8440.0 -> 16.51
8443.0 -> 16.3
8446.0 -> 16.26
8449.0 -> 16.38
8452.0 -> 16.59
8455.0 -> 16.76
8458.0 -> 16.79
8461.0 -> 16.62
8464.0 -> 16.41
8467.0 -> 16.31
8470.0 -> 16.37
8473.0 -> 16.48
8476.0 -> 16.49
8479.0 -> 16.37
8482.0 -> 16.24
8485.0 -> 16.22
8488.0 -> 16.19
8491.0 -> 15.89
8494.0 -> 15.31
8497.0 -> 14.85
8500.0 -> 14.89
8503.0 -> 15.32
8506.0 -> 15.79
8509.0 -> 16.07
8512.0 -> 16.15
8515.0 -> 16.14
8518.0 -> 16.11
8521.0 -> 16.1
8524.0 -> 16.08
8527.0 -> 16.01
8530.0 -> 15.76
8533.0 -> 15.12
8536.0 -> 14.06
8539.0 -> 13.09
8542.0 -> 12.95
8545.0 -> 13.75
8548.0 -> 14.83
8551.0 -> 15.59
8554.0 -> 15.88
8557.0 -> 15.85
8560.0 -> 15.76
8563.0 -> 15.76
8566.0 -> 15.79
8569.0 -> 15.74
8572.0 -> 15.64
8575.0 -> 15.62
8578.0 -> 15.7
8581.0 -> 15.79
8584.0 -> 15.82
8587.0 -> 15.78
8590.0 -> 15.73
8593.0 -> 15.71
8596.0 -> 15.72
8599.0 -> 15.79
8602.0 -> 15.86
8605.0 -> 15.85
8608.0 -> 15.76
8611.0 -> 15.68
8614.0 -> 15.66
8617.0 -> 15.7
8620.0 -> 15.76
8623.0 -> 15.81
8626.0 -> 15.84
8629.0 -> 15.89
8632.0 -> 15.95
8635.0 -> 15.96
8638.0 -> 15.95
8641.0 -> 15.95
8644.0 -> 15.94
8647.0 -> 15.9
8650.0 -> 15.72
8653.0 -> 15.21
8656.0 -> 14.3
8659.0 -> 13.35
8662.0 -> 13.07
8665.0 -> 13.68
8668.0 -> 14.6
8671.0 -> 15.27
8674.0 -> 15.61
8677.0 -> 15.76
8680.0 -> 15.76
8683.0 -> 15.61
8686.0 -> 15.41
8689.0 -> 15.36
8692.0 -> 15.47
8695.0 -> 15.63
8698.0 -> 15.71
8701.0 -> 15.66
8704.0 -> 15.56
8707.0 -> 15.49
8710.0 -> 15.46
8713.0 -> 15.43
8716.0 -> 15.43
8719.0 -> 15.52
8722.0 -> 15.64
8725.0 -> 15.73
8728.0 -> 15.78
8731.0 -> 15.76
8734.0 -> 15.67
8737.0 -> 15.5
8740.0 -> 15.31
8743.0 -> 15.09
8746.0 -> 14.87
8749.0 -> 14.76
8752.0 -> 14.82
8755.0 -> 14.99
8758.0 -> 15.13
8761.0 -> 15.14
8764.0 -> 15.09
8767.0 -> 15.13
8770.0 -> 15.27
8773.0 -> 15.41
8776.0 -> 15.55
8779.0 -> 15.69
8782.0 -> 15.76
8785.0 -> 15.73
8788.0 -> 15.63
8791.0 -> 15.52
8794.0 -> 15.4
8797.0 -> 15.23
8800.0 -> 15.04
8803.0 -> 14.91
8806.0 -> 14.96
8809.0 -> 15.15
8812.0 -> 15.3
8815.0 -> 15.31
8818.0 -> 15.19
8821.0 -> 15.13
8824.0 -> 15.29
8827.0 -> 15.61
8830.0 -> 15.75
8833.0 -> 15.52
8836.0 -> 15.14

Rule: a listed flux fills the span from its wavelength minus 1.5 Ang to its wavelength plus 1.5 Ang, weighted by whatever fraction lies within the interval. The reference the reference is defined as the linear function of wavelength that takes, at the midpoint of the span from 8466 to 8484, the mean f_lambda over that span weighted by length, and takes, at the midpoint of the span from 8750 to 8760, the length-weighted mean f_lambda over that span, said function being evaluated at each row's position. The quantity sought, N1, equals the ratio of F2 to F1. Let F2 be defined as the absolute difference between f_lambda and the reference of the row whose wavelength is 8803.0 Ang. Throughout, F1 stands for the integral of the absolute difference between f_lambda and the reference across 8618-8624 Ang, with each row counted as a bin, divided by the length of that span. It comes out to 1.3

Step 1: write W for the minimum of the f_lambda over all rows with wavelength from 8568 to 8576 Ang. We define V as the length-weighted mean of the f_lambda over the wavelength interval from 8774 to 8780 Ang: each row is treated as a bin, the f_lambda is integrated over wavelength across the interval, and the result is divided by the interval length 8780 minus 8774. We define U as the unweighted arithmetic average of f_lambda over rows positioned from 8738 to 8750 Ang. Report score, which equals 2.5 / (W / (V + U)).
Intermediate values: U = 15.0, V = 15.6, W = 15.62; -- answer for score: 4.90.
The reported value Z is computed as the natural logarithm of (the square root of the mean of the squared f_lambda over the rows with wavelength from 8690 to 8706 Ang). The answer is 2.75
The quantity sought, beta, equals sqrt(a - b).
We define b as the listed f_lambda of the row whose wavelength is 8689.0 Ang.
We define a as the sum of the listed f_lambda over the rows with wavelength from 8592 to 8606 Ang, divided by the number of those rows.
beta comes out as 0.7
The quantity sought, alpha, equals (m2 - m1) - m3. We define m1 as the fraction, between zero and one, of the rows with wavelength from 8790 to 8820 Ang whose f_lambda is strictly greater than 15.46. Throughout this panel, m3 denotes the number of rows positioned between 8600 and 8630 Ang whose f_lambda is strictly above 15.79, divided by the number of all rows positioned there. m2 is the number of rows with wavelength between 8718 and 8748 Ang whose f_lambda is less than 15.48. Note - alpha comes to 2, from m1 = 0.1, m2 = 3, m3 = 0.50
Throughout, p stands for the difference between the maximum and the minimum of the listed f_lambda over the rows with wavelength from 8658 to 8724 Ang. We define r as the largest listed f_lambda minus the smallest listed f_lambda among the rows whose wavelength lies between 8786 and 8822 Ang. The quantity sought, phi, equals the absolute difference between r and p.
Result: 2.0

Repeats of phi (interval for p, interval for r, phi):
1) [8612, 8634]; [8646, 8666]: 2.5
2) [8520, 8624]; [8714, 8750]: 2.1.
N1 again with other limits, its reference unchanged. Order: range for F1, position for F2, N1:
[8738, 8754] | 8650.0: 1.2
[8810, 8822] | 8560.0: 0.3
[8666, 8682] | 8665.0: 4.0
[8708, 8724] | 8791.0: 2.2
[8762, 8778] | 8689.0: 0.1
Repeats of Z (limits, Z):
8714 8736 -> 2.75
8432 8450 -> 2.81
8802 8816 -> 2.72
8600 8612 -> 2.76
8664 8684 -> 2.72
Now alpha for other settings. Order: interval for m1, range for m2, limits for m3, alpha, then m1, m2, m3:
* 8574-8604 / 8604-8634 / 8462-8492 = -2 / 1.0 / 0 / 1.00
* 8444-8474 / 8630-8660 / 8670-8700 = 2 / 1.0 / 3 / 0.00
